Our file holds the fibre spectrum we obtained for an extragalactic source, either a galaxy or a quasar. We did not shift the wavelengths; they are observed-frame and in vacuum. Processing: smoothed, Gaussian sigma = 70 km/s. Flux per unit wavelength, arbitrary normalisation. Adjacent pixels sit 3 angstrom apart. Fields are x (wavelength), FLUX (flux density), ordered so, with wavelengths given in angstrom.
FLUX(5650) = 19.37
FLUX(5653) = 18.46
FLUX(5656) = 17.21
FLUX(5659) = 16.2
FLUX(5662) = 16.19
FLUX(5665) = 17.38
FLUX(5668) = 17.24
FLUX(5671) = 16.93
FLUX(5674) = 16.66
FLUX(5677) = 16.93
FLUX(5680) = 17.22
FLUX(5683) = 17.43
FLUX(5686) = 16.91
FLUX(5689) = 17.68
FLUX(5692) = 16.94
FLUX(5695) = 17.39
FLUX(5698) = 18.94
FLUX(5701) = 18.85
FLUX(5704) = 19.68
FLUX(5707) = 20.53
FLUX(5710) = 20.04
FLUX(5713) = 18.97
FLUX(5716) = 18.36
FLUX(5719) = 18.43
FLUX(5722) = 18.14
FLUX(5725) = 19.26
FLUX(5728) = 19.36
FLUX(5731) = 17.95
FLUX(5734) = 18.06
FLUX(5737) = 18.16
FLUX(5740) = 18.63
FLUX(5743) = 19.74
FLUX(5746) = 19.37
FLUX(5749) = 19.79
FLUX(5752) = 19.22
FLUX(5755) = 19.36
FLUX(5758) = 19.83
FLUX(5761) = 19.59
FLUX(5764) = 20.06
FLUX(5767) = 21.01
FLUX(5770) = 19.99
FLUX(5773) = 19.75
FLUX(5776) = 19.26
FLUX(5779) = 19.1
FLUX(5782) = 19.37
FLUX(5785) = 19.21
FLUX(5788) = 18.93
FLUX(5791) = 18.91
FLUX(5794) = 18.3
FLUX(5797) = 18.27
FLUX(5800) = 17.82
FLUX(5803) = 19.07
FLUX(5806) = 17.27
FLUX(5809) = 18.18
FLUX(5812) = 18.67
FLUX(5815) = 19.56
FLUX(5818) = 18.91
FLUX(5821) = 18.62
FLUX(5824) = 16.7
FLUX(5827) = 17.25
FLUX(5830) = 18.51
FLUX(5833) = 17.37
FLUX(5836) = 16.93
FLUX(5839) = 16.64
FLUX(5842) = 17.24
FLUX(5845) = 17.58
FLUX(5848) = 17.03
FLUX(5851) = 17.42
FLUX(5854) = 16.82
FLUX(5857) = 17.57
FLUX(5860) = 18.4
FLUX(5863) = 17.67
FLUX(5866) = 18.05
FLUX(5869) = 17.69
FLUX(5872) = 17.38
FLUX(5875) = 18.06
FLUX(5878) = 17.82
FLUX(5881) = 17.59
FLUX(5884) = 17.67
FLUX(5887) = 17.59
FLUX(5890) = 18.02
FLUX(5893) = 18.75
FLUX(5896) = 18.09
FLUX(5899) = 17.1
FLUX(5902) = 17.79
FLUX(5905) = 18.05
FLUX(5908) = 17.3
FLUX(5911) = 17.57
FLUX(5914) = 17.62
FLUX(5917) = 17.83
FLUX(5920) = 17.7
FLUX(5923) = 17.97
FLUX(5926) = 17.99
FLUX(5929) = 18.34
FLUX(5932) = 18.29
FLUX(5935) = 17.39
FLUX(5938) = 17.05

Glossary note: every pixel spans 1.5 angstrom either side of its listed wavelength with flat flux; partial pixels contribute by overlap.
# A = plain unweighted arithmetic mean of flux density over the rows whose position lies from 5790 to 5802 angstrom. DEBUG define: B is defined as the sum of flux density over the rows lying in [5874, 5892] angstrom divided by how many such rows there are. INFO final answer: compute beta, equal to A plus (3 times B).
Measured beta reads 72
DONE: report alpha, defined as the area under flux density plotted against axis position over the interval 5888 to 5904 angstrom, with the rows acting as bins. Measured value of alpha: 287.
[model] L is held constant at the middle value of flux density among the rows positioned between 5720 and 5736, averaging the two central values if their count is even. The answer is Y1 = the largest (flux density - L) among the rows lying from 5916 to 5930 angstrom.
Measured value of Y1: 0.2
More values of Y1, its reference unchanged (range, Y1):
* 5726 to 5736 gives 1.2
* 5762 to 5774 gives 2.9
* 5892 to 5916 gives 0.6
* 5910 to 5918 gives -0.3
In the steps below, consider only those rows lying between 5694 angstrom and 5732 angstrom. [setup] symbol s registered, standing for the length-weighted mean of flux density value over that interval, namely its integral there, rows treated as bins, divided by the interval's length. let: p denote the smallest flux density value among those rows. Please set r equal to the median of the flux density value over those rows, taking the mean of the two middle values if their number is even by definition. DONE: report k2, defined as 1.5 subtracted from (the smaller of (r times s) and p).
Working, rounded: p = 17.39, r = 18.9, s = 18.9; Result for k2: 15.9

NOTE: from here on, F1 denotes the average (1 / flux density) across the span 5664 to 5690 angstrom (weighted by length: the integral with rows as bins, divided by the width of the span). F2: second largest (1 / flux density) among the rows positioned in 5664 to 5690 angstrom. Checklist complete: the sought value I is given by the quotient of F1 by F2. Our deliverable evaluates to 0.987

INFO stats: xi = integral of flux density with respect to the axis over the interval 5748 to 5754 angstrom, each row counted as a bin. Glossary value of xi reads 117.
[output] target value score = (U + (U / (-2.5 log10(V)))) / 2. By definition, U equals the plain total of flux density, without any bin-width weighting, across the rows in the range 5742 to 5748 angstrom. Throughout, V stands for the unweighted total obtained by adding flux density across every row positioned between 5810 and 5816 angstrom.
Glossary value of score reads 14.6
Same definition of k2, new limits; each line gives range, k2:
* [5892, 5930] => 15.6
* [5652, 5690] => 14.7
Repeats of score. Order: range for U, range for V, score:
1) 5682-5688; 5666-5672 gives 12.7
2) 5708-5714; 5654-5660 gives 14.4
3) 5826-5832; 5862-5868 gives 13.3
